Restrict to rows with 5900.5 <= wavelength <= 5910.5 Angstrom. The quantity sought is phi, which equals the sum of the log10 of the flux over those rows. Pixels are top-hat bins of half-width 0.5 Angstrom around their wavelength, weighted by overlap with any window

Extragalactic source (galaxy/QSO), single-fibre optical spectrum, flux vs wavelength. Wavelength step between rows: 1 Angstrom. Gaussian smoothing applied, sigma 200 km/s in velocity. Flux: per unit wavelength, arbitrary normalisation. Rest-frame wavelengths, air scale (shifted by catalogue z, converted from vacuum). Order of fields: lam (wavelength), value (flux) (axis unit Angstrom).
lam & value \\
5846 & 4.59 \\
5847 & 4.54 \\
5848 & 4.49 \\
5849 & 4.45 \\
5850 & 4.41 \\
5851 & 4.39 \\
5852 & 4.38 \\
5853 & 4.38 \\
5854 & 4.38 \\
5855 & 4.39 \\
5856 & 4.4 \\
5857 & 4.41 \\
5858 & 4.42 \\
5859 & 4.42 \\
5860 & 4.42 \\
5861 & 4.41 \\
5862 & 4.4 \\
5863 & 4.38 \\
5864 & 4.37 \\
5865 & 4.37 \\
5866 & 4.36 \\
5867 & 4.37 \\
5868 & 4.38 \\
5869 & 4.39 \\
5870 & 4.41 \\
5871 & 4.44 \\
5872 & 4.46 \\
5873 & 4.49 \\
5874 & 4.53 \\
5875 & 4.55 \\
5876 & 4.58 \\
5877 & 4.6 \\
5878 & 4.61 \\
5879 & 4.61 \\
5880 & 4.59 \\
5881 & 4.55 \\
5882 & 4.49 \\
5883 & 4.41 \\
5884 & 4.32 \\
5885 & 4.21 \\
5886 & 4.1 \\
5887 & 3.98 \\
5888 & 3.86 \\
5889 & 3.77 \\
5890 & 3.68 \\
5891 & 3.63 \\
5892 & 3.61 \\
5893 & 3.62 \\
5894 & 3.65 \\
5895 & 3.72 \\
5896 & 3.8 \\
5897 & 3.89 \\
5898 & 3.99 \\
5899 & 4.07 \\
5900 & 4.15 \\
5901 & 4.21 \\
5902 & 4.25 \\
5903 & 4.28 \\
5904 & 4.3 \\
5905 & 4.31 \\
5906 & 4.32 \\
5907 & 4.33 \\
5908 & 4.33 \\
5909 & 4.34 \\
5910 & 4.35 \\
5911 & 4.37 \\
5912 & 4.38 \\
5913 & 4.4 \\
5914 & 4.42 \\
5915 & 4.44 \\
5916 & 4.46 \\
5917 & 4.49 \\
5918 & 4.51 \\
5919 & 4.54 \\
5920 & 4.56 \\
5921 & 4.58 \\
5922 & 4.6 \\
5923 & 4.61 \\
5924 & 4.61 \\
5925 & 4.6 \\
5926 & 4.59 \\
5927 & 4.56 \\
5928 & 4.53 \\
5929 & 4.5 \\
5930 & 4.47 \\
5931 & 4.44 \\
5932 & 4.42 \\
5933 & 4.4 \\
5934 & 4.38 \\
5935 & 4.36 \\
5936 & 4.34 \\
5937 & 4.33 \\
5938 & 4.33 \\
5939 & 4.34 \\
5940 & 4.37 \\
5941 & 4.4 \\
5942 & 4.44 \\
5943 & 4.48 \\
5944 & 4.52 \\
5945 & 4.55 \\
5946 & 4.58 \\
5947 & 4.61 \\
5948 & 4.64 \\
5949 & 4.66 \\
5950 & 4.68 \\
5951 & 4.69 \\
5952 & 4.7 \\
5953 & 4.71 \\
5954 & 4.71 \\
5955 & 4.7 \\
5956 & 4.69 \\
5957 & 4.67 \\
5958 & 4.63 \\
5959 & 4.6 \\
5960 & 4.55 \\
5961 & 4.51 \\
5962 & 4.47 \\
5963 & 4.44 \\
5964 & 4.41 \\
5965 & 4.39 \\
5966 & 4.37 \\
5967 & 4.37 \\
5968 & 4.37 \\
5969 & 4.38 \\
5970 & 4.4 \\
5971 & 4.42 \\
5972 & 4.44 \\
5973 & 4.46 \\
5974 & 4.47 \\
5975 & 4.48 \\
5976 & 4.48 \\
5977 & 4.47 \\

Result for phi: 6.34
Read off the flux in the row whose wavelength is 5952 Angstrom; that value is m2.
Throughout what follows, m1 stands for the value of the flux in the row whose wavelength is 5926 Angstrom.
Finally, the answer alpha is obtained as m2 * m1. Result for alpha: 21.6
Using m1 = 4.59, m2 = 4.7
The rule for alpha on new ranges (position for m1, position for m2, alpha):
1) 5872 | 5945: 20.3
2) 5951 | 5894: 17.1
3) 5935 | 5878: 20.1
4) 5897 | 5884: 16.8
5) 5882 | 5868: 19.7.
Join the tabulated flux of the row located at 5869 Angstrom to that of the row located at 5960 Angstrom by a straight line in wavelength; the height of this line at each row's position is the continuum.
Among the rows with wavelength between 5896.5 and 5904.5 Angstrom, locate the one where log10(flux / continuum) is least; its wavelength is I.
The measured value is 5897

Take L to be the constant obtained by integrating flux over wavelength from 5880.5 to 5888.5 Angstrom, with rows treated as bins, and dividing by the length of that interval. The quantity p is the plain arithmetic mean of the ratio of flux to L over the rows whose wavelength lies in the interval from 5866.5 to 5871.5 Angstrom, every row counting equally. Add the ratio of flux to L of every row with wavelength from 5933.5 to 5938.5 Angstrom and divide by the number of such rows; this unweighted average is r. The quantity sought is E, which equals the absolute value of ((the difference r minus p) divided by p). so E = 0.011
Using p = 1.04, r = 1.03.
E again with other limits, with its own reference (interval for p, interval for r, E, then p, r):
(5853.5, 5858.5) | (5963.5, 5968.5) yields 0.004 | 1.04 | 1.03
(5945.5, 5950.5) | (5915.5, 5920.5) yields 0.026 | 1.09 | 1.06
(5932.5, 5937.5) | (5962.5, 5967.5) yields 0.008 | 1.03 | 1.04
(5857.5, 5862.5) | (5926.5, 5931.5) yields 0.019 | 1.04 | 1.06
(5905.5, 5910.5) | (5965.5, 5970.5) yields 0.010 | 1.02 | 1.03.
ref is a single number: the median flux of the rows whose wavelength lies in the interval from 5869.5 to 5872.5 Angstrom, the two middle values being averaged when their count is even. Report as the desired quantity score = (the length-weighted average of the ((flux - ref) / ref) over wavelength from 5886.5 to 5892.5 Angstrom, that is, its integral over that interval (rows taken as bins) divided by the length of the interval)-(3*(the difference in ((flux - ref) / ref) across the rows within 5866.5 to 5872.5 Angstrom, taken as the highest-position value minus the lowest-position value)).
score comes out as -0.22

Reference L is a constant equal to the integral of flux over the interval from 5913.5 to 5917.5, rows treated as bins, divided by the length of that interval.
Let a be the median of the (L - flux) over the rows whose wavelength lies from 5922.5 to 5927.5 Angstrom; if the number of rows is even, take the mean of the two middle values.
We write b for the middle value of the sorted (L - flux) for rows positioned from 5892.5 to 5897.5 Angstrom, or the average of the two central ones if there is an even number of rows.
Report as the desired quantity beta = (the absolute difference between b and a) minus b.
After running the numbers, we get 0.15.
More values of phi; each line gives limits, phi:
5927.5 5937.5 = 6.45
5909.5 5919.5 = 6.47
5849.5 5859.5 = 6.43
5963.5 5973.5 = 6.44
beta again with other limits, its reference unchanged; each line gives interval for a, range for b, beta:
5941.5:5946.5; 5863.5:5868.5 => 0.07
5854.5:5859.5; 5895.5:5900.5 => -0.04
